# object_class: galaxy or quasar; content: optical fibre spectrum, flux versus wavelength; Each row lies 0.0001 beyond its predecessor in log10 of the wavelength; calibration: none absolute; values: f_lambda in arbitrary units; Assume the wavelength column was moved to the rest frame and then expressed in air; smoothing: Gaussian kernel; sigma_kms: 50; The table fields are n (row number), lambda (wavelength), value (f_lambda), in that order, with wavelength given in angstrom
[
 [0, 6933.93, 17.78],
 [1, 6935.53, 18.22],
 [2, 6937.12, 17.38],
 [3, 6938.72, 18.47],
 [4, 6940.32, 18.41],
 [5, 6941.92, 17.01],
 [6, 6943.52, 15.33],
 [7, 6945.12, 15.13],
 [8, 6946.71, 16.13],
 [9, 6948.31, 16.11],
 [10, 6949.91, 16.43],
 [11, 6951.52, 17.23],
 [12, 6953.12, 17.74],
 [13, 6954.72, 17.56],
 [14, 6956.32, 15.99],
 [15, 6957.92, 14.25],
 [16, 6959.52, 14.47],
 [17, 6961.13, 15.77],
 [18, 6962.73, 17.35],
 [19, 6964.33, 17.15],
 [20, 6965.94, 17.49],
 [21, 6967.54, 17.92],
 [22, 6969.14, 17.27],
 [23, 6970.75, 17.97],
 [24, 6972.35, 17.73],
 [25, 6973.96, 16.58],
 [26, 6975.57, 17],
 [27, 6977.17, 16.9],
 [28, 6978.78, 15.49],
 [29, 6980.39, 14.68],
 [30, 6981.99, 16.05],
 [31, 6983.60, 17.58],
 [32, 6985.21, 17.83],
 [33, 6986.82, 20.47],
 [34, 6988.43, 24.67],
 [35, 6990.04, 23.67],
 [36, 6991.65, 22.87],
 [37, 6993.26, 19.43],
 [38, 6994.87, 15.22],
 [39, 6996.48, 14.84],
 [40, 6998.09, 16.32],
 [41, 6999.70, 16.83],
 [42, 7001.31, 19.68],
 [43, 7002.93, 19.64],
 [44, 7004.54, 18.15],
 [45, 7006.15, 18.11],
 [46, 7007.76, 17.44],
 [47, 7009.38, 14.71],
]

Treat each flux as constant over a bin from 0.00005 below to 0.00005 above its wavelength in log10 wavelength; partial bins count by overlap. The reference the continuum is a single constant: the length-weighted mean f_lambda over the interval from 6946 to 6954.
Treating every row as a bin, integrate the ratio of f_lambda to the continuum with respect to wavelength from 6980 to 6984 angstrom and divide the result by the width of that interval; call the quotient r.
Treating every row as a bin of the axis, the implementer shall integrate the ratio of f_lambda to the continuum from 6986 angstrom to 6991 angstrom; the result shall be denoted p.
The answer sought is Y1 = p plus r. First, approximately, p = 6.8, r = 0.96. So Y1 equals 7.8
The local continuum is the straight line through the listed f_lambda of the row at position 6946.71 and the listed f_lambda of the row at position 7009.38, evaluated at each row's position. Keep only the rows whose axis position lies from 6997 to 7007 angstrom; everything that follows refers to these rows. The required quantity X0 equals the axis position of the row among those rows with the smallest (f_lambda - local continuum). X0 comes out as 6998.09 angstrom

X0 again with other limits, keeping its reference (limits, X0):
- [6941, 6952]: 6945.12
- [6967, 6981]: 6980.39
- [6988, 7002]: 6996.48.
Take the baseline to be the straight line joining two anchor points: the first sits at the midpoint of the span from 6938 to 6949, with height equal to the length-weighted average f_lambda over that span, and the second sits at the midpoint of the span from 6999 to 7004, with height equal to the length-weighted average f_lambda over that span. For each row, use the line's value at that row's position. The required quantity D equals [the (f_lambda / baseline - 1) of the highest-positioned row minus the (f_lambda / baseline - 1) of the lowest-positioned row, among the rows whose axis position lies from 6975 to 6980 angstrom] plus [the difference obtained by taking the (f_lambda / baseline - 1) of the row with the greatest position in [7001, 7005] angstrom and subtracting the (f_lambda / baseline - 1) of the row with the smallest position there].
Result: -0.18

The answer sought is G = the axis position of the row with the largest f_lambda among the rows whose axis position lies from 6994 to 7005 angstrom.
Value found 7001.31 angstrom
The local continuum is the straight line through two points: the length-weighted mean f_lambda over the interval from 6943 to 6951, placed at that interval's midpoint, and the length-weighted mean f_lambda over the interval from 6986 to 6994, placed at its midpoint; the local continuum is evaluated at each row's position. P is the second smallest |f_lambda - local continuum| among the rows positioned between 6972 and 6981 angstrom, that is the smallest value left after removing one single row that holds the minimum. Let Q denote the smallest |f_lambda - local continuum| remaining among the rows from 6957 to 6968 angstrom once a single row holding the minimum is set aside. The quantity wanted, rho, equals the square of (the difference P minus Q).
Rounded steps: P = 3.1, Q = 1.0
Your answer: 4.4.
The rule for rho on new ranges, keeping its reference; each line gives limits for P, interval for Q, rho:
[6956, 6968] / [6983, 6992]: 0.1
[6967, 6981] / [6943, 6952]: 1.9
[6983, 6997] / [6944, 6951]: 1.4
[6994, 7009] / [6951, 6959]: 14.6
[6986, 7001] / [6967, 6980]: 0.0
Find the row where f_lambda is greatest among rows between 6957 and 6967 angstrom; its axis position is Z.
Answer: 6965.94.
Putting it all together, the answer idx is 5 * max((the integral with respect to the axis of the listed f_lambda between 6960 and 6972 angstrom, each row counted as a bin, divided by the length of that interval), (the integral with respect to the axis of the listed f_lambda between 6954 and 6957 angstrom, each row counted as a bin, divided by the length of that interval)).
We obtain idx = 86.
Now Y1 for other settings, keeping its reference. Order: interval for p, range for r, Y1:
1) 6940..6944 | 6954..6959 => 5.0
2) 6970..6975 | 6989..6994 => 6.5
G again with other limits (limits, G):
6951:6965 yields 6953.12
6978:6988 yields 6986.82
